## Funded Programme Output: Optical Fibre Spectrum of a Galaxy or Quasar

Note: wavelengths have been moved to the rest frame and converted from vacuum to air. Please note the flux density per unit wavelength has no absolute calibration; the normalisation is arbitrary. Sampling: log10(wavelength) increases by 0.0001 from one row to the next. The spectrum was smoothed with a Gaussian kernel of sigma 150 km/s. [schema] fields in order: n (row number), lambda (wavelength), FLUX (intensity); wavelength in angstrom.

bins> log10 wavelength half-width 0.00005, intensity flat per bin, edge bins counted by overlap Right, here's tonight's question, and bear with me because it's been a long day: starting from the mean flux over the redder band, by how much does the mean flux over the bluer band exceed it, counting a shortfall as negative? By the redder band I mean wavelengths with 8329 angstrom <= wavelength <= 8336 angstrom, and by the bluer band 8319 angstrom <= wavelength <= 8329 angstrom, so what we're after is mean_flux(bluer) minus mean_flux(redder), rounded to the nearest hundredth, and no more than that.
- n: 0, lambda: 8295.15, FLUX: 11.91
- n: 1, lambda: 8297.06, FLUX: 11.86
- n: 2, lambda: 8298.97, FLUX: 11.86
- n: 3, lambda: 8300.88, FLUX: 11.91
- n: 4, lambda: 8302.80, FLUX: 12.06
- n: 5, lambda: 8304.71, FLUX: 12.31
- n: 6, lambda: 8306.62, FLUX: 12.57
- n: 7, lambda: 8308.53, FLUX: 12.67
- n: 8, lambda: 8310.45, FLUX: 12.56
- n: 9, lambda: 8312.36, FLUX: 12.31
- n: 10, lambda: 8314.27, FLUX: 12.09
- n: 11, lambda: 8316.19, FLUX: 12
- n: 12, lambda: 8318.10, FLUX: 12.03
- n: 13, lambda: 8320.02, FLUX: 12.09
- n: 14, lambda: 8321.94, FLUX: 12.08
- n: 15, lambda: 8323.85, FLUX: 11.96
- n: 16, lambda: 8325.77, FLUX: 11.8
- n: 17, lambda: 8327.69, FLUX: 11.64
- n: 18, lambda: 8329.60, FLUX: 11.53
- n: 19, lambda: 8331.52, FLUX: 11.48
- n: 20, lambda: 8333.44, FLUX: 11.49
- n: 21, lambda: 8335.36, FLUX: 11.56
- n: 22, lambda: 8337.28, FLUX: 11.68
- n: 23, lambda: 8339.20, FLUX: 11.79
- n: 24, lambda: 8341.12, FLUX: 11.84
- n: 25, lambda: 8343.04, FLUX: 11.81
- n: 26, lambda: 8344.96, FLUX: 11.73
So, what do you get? 0.40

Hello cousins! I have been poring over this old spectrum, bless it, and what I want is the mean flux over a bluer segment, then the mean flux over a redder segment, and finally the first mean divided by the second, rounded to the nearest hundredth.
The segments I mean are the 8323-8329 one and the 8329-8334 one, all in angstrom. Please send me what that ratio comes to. 1.03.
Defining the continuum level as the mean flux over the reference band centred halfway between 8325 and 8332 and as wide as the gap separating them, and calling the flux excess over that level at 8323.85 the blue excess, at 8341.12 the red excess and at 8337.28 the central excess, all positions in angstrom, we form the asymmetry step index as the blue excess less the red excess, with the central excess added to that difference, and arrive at 0.2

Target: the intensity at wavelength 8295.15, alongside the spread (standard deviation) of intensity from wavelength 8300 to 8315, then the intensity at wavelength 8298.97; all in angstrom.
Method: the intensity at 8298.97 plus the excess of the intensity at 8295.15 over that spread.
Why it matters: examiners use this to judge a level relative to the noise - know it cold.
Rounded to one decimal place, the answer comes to 23.5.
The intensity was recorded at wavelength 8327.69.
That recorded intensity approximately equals 11.64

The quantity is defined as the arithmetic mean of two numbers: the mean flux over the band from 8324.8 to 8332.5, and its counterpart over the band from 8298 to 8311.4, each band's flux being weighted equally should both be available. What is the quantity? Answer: 11.9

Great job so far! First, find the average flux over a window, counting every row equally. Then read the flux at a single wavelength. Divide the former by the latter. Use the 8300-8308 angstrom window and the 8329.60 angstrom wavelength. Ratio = 1.06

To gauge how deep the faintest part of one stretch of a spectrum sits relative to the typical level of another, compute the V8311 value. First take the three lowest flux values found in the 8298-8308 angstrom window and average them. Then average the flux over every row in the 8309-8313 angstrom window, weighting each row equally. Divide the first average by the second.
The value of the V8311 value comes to 0.96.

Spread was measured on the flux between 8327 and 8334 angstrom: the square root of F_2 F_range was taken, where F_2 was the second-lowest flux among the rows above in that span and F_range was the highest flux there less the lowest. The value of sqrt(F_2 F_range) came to 1.4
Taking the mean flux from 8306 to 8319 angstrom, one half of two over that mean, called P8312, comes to 0.0812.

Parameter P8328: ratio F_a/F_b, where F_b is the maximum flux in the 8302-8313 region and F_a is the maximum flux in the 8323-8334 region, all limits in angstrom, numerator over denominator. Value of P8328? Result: 0.944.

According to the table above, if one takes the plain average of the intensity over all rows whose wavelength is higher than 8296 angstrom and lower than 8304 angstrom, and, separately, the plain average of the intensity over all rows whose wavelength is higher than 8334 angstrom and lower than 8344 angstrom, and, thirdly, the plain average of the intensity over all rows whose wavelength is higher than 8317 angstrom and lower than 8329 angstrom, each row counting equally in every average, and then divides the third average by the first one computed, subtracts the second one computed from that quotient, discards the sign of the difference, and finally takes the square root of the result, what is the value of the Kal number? 3.28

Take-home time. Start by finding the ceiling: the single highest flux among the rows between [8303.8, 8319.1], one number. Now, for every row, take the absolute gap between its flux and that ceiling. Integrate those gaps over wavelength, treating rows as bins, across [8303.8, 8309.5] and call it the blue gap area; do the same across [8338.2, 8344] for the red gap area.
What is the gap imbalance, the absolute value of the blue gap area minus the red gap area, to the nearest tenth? 4.1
